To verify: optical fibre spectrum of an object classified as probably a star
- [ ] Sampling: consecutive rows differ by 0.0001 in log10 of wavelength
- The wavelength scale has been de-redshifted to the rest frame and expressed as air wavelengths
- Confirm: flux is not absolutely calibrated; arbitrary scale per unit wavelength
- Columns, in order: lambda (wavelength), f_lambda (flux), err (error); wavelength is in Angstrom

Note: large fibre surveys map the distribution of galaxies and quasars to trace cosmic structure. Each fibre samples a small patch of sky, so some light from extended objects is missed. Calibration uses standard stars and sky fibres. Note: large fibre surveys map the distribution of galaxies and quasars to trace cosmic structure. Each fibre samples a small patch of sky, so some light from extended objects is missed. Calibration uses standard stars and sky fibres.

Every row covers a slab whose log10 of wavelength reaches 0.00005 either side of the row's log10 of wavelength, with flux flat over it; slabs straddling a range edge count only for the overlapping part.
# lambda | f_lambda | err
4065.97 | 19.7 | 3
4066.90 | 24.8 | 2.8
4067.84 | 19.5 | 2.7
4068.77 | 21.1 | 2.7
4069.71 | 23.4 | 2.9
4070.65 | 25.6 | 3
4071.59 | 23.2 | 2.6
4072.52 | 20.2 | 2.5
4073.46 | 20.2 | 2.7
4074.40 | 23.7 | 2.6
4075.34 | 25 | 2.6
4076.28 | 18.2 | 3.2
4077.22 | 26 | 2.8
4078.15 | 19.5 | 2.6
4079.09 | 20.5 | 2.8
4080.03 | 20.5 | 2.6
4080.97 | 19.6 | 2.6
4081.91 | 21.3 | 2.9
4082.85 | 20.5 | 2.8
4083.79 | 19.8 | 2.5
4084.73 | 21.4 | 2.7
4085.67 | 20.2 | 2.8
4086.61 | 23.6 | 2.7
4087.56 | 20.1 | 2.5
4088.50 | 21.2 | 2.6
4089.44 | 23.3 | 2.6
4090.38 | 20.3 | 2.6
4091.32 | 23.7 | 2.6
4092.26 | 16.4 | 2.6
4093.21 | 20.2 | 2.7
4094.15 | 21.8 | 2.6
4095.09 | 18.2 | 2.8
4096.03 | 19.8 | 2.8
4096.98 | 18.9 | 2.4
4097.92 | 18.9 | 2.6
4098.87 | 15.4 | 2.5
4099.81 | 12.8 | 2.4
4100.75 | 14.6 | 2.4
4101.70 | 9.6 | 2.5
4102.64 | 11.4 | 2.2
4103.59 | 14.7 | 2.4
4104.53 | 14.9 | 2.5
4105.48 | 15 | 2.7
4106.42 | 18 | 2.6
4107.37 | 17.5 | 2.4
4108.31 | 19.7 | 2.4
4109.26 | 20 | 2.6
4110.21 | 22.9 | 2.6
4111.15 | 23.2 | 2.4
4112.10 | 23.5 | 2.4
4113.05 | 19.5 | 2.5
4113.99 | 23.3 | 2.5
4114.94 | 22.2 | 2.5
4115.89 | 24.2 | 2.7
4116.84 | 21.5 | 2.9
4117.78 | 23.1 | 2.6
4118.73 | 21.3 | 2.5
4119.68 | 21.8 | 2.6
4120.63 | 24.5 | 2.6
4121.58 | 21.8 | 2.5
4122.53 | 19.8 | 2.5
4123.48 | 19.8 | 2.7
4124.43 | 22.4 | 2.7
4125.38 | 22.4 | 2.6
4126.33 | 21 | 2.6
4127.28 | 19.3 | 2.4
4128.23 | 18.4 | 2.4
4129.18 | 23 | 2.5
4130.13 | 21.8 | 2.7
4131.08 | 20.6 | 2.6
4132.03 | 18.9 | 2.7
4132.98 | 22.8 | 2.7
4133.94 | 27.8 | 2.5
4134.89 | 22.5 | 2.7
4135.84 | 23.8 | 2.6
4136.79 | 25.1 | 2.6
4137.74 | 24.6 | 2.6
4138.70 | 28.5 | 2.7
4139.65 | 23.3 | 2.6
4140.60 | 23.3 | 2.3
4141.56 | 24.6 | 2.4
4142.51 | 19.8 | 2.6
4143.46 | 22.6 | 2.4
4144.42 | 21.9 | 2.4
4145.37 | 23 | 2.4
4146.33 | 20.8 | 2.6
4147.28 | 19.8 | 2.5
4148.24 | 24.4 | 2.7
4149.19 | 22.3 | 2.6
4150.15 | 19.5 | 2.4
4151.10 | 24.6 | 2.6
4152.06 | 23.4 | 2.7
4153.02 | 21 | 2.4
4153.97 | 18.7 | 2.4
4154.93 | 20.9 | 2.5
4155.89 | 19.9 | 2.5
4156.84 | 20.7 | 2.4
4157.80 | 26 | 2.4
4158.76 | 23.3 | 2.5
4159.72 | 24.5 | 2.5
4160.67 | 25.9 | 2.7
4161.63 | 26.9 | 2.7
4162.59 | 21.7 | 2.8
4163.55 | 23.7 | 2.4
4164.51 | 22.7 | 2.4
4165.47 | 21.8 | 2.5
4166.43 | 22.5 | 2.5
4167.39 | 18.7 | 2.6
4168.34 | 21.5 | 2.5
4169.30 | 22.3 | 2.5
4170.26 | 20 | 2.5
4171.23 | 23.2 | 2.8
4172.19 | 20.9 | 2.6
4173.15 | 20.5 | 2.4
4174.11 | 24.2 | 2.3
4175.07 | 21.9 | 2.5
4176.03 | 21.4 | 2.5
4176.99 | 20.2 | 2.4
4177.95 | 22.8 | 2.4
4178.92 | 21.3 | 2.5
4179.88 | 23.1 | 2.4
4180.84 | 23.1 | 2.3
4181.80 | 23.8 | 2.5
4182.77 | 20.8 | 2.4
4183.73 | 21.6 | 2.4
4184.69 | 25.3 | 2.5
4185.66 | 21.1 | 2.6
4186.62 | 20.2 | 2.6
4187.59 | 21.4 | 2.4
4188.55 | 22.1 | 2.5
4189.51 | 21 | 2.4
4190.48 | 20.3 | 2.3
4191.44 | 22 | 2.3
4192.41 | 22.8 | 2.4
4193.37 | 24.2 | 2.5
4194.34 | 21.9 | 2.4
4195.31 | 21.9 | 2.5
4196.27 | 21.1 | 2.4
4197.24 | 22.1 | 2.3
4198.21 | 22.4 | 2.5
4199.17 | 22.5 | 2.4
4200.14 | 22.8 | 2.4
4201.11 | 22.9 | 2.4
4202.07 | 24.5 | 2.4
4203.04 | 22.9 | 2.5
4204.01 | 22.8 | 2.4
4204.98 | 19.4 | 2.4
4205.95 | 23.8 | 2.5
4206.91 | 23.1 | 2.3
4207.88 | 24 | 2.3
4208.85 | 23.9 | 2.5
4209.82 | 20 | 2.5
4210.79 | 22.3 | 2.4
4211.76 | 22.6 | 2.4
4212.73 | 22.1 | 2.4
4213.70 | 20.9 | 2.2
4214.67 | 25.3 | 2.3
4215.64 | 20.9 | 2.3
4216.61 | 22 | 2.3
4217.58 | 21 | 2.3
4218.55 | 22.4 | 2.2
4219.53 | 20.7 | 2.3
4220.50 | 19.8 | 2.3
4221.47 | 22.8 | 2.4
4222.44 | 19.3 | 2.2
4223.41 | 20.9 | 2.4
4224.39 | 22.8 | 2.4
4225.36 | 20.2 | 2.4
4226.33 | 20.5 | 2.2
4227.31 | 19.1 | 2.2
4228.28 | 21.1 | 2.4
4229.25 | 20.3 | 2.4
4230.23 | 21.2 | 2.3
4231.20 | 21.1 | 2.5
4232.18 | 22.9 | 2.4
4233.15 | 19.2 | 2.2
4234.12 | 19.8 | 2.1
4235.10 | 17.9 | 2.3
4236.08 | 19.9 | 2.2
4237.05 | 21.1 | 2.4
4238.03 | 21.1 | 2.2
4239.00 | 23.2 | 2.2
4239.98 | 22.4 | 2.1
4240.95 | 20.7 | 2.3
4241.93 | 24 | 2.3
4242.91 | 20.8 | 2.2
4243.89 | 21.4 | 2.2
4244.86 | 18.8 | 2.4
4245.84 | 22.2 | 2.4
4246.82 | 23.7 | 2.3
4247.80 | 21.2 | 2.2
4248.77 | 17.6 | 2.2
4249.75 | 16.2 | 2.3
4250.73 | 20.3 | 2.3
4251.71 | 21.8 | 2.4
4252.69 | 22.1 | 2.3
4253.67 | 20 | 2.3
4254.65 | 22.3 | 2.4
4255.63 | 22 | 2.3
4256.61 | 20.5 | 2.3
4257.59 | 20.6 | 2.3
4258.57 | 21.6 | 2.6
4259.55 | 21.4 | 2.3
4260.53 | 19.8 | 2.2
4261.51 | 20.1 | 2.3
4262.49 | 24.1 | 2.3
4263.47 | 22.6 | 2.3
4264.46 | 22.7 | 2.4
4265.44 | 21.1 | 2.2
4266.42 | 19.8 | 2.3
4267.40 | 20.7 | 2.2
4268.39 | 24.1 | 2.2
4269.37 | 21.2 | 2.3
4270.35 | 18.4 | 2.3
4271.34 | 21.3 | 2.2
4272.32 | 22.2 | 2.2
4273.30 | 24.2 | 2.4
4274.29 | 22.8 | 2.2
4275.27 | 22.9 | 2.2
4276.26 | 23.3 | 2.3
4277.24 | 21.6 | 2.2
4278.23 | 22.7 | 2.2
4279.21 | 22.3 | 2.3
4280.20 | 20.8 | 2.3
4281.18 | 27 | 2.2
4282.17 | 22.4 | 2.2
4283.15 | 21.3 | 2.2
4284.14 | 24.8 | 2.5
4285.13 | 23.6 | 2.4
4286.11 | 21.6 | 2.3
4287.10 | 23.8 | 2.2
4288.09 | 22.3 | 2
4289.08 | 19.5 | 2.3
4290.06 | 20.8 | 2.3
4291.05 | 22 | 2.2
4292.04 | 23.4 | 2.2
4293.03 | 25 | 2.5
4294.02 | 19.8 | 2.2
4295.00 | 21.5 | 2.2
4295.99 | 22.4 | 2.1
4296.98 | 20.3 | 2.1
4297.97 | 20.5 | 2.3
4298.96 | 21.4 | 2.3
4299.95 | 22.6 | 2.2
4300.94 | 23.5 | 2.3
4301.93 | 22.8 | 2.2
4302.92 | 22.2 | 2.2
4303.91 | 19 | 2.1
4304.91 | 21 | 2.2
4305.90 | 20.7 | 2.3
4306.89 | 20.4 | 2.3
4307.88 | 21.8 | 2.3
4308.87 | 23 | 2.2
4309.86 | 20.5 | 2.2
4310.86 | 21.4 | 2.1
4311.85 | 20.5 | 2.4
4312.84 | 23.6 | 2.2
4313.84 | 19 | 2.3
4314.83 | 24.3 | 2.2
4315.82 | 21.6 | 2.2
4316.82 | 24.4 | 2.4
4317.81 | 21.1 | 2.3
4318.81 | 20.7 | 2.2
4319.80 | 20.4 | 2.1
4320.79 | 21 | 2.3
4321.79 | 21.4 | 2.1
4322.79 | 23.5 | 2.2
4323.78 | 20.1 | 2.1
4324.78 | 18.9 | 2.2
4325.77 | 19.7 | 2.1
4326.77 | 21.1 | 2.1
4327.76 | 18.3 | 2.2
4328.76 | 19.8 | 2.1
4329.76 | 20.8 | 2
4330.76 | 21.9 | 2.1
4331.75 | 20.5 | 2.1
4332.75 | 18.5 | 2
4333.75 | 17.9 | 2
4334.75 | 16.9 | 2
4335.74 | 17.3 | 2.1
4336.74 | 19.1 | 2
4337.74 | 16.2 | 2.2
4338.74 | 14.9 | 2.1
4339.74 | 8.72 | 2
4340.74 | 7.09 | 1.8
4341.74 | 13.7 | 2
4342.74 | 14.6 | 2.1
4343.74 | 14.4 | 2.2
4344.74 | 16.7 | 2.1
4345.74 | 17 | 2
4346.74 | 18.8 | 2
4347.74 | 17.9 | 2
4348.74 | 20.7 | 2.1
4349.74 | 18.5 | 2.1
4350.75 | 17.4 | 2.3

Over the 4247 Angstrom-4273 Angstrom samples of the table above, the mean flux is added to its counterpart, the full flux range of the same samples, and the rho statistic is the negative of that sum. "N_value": -28.9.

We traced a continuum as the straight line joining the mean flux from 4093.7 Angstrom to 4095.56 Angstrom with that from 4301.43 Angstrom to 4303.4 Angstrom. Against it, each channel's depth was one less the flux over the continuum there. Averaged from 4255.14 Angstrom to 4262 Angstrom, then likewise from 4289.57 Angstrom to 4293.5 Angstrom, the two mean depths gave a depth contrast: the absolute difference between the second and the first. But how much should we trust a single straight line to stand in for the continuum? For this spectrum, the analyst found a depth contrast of 0.07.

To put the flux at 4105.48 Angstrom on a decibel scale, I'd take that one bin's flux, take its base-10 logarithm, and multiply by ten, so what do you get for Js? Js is 11.8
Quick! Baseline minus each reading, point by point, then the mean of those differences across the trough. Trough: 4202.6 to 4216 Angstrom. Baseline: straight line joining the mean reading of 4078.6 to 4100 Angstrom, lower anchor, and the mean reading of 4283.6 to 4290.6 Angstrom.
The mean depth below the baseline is -1.0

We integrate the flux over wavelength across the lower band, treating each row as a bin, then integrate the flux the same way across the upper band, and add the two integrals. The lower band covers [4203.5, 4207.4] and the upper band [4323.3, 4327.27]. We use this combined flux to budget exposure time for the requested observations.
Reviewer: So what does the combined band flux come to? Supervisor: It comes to 166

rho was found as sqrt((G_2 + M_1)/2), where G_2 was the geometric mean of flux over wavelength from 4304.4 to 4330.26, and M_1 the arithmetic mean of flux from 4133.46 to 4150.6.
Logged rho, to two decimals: 4.70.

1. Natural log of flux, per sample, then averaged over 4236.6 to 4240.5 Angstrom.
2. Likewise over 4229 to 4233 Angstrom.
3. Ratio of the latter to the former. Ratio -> 0.99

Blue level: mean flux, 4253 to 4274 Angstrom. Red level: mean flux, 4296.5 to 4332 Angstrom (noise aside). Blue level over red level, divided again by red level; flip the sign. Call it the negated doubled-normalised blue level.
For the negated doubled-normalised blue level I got -0.048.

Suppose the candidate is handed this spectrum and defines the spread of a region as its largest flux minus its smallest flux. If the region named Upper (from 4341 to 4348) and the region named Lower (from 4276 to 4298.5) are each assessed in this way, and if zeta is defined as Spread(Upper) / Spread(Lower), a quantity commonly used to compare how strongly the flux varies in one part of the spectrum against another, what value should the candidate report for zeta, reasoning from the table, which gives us 0.68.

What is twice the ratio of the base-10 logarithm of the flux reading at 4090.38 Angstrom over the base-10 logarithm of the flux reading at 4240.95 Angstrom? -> 1.99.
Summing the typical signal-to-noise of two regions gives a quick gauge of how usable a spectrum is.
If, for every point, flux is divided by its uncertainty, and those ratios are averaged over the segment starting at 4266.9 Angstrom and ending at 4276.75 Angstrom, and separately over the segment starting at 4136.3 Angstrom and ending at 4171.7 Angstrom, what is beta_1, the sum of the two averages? 18.8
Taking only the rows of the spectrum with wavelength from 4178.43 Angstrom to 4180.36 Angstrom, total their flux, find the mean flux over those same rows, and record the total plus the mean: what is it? 66.6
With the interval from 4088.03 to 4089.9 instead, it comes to 66.8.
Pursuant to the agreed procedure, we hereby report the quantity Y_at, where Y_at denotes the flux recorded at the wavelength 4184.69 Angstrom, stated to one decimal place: 25.3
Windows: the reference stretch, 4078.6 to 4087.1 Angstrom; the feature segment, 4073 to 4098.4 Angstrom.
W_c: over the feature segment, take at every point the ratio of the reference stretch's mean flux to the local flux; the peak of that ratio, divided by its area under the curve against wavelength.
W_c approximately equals 0.050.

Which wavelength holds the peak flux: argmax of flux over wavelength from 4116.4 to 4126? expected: 4120.63 Angstrom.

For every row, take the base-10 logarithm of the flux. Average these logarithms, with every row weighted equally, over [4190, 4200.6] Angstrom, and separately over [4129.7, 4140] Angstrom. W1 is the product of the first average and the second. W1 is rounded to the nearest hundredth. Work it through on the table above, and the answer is 1.84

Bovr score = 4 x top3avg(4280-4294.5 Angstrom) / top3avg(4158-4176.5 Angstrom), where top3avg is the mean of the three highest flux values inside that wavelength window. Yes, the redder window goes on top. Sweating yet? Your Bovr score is 4.0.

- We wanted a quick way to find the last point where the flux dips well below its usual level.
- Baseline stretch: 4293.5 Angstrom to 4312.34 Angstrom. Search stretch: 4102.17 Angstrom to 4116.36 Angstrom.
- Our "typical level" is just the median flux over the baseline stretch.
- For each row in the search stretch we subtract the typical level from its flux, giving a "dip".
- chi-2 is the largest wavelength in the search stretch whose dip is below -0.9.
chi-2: 4113.05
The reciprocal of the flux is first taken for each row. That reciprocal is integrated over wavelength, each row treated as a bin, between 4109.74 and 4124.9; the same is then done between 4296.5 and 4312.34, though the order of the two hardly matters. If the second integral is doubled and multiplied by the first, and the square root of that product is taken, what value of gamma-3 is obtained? 1.01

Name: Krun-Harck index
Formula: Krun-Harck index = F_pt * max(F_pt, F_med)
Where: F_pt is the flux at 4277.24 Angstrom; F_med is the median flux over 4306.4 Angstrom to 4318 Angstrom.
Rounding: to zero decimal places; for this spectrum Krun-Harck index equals 467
